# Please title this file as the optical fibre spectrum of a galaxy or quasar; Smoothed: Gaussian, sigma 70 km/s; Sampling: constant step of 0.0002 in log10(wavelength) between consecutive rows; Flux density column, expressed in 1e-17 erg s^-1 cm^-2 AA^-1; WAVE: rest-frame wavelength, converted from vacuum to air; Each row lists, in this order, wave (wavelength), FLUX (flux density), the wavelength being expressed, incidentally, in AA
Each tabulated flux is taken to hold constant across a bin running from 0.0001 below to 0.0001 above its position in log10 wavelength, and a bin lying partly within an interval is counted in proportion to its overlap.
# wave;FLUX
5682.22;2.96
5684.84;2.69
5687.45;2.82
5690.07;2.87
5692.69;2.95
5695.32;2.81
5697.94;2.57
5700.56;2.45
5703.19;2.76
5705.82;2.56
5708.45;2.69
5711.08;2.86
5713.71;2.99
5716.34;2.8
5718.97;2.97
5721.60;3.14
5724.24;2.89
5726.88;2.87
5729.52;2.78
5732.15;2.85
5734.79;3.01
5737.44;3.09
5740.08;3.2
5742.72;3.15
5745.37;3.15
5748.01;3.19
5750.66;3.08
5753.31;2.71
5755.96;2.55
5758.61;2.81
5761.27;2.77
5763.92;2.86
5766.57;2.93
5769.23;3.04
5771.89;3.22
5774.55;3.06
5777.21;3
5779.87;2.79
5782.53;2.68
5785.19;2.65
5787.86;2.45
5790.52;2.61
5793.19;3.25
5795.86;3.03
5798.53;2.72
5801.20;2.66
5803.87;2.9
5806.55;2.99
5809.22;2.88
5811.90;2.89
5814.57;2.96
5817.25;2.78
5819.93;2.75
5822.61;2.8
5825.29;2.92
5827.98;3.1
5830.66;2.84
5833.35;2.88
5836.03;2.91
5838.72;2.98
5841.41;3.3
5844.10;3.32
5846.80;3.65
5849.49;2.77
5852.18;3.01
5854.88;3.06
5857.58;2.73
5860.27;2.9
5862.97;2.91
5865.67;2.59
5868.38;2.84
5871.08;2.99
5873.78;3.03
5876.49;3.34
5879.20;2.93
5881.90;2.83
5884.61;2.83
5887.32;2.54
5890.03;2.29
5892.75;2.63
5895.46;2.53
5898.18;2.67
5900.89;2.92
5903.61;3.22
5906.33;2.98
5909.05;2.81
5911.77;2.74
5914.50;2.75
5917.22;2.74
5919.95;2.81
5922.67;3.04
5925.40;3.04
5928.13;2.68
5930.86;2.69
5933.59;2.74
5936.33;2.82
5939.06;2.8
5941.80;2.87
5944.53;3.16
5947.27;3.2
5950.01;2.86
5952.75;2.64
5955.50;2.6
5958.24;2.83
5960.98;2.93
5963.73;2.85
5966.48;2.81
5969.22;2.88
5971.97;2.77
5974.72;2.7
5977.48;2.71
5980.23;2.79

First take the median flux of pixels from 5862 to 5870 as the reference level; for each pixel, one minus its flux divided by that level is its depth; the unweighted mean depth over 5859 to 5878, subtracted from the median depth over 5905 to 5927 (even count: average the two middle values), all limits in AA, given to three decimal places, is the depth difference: 0.047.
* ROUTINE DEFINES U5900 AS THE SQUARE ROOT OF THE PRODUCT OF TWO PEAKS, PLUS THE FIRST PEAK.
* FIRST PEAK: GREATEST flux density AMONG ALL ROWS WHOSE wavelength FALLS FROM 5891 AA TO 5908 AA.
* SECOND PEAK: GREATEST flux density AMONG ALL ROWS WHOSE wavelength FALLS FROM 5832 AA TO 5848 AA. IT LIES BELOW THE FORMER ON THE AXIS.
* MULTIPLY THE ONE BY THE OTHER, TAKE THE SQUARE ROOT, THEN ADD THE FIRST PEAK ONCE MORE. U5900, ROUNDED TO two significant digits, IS 6.6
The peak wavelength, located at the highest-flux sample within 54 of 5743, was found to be 5793.19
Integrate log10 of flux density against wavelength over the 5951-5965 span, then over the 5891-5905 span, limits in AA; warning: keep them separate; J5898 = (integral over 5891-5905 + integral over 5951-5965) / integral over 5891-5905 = 2.00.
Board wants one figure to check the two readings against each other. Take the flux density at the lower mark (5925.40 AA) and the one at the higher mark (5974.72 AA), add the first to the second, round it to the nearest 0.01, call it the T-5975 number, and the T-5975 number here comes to 5.74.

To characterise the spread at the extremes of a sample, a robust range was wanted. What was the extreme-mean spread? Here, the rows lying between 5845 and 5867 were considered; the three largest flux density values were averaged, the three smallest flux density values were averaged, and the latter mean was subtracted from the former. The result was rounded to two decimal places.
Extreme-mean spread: 0.54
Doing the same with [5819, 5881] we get 0.75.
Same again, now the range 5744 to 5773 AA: 0.51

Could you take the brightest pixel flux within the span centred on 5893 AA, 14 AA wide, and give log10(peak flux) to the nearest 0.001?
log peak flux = 0.427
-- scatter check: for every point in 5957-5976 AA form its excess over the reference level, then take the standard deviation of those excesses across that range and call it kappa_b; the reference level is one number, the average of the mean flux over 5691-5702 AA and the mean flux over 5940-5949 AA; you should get 0.07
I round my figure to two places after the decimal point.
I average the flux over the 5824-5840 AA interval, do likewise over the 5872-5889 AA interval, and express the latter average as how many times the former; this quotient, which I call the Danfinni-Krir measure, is 0.99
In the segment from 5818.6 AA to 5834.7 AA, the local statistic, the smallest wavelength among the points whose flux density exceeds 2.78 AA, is 5822.61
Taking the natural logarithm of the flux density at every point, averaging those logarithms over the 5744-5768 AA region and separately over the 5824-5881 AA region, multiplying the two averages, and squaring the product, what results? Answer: 1.35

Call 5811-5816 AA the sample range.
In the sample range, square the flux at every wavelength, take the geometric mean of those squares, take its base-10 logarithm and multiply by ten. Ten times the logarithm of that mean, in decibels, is 9.32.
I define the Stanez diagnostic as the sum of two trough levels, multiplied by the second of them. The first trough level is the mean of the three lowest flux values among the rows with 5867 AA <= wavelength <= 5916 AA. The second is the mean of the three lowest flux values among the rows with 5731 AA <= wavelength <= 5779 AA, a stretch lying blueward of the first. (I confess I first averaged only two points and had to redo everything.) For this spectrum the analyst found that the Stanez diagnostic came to 13.7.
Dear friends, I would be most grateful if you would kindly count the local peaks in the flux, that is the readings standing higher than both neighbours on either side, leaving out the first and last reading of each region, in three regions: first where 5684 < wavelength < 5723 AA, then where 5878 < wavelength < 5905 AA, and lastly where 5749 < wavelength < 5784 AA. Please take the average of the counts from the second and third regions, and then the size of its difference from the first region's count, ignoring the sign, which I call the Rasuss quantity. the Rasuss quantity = 1.5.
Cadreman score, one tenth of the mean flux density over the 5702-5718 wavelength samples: 0.278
